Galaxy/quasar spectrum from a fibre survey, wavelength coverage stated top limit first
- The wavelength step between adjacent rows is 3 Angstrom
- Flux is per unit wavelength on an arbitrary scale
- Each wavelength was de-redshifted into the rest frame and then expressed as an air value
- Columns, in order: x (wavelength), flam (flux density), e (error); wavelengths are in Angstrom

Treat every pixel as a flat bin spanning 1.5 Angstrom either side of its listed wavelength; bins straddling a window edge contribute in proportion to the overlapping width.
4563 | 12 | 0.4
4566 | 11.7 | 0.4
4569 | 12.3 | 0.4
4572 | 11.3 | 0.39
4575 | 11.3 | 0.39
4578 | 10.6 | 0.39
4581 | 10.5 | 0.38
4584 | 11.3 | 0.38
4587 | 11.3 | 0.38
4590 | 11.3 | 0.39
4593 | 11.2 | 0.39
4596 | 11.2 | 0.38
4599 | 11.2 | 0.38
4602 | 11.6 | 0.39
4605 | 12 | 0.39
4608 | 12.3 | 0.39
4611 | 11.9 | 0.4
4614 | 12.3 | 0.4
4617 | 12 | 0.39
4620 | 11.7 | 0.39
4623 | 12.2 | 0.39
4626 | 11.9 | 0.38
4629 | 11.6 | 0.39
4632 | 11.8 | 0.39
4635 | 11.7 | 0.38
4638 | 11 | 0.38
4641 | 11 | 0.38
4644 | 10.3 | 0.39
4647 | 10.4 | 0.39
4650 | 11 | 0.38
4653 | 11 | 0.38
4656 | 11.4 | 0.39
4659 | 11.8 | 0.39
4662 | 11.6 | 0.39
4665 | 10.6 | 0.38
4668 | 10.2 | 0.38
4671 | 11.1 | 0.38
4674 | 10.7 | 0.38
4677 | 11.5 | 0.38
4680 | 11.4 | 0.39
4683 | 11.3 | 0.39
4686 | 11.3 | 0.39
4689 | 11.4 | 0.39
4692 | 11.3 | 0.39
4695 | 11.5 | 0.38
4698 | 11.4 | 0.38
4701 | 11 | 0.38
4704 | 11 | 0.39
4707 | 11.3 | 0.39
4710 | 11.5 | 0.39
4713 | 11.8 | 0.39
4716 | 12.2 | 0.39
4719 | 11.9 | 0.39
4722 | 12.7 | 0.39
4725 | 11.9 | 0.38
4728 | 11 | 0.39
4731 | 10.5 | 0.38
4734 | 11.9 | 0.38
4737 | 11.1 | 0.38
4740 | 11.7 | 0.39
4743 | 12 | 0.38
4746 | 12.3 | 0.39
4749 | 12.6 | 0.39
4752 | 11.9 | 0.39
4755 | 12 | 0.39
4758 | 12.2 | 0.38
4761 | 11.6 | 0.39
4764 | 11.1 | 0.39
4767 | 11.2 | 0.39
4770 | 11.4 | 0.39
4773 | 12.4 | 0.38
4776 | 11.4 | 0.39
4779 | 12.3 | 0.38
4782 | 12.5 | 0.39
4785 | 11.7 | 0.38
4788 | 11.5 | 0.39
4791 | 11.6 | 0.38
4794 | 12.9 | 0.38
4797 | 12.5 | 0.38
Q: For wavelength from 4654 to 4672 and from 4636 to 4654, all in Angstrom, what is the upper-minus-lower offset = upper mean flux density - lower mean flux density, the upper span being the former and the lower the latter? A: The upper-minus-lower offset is 0.3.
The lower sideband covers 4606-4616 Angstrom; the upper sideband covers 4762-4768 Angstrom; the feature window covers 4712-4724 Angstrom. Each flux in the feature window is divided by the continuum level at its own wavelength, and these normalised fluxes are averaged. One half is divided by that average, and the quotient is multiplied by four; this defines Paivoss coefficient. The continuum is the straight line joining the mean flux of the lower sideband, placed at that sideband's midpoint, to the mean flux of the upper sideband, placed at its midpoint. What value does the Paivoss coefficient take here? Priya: 1.89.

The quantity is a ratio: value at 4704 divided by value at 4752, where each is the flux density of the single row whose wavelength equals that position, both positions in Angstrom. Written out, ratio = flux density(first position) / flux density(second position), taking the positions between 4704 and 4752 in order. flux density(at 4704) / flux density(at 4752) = 0.92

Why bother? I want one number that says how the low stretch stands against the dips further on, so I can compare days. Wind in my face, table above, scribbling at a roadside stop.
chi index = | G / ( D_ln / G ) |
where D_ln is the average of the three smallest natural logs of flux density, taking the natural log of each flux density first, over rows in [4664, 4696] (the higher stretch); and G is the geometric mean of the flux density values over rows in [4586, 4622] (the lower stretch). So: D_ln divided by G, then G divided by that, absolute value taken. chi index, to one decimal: 57.8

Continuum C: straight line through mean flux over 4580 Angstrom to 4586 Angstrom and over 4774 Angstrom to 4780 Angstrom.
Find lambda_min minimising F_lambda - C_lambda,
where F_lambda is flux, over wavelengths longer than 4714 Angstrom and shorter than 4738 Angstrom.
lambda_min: 4731 Angstrom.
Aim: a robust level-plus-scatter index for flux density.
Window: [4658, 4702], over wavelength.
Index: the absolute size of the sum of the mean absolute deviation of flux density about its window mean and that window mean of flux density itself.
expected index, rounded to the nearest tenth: 11.5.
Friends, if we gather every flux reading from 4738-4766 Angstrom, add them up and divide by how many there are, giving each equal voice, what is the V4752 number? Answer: 11.9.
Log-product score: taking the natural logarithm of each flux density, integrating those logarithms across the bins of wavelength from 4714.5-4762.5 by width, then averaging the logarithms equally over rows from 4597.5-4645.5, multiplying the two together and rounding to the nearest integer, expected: 291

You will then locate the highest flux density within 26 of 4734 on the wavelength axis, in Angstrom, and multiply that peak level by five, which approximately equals 63.5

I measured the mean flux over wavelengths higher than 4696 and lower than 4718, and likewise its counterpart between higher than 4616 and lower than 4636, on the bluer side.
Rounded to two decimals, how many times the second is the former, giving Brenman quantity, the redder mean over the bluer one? 0.97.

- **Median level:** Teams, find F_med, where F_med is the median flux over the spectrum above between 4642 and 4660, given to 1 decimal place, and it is 11.0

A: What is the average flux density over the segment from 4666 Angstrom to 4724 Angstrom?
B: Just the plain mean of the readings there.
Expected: 11.39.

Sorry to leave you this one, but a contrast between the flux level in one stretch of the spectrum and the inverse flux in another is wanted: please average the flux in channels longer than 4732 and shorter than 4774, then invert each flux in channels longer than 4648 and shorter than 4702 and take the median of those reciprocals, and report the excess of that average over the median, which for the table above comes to 11.7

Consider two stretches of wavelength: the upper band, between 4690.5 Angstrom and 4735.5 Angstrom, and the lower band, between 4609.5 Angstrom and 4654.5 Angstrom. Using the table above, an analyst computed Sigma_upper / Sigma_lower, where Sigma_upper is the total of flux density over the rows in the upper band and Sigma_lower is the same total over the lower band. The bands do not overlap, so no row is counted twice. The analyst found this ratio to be 1.01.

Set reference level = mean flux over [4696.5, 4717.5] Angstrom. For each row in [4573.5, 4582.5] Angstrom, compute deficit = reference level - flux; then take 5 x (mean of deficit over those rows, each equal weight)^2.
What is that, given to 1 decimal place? 2.2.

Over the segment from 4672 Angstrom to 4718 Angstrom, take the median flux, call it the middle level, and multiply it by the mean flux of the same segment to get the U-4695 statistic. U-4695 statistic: 130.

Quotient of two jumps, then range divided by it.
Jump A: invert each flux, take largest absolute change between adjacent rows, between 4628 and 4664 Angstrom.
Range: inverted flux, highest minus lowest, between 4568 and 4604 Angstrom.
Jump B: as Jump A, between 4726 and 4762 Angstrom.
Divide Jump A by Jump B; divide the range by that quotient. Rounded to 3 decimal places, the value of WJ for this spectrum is 0.025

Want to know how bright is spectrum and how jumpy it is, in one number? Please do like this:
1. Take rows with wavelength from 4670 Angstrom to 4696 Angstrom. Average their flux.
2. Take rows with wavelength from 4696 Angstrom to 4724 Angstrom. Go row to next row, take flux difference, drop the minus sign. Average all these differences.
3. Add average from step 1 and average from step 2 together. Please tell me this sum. 11.6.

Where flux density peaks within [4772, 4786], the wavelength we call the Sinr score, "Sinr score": 4782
